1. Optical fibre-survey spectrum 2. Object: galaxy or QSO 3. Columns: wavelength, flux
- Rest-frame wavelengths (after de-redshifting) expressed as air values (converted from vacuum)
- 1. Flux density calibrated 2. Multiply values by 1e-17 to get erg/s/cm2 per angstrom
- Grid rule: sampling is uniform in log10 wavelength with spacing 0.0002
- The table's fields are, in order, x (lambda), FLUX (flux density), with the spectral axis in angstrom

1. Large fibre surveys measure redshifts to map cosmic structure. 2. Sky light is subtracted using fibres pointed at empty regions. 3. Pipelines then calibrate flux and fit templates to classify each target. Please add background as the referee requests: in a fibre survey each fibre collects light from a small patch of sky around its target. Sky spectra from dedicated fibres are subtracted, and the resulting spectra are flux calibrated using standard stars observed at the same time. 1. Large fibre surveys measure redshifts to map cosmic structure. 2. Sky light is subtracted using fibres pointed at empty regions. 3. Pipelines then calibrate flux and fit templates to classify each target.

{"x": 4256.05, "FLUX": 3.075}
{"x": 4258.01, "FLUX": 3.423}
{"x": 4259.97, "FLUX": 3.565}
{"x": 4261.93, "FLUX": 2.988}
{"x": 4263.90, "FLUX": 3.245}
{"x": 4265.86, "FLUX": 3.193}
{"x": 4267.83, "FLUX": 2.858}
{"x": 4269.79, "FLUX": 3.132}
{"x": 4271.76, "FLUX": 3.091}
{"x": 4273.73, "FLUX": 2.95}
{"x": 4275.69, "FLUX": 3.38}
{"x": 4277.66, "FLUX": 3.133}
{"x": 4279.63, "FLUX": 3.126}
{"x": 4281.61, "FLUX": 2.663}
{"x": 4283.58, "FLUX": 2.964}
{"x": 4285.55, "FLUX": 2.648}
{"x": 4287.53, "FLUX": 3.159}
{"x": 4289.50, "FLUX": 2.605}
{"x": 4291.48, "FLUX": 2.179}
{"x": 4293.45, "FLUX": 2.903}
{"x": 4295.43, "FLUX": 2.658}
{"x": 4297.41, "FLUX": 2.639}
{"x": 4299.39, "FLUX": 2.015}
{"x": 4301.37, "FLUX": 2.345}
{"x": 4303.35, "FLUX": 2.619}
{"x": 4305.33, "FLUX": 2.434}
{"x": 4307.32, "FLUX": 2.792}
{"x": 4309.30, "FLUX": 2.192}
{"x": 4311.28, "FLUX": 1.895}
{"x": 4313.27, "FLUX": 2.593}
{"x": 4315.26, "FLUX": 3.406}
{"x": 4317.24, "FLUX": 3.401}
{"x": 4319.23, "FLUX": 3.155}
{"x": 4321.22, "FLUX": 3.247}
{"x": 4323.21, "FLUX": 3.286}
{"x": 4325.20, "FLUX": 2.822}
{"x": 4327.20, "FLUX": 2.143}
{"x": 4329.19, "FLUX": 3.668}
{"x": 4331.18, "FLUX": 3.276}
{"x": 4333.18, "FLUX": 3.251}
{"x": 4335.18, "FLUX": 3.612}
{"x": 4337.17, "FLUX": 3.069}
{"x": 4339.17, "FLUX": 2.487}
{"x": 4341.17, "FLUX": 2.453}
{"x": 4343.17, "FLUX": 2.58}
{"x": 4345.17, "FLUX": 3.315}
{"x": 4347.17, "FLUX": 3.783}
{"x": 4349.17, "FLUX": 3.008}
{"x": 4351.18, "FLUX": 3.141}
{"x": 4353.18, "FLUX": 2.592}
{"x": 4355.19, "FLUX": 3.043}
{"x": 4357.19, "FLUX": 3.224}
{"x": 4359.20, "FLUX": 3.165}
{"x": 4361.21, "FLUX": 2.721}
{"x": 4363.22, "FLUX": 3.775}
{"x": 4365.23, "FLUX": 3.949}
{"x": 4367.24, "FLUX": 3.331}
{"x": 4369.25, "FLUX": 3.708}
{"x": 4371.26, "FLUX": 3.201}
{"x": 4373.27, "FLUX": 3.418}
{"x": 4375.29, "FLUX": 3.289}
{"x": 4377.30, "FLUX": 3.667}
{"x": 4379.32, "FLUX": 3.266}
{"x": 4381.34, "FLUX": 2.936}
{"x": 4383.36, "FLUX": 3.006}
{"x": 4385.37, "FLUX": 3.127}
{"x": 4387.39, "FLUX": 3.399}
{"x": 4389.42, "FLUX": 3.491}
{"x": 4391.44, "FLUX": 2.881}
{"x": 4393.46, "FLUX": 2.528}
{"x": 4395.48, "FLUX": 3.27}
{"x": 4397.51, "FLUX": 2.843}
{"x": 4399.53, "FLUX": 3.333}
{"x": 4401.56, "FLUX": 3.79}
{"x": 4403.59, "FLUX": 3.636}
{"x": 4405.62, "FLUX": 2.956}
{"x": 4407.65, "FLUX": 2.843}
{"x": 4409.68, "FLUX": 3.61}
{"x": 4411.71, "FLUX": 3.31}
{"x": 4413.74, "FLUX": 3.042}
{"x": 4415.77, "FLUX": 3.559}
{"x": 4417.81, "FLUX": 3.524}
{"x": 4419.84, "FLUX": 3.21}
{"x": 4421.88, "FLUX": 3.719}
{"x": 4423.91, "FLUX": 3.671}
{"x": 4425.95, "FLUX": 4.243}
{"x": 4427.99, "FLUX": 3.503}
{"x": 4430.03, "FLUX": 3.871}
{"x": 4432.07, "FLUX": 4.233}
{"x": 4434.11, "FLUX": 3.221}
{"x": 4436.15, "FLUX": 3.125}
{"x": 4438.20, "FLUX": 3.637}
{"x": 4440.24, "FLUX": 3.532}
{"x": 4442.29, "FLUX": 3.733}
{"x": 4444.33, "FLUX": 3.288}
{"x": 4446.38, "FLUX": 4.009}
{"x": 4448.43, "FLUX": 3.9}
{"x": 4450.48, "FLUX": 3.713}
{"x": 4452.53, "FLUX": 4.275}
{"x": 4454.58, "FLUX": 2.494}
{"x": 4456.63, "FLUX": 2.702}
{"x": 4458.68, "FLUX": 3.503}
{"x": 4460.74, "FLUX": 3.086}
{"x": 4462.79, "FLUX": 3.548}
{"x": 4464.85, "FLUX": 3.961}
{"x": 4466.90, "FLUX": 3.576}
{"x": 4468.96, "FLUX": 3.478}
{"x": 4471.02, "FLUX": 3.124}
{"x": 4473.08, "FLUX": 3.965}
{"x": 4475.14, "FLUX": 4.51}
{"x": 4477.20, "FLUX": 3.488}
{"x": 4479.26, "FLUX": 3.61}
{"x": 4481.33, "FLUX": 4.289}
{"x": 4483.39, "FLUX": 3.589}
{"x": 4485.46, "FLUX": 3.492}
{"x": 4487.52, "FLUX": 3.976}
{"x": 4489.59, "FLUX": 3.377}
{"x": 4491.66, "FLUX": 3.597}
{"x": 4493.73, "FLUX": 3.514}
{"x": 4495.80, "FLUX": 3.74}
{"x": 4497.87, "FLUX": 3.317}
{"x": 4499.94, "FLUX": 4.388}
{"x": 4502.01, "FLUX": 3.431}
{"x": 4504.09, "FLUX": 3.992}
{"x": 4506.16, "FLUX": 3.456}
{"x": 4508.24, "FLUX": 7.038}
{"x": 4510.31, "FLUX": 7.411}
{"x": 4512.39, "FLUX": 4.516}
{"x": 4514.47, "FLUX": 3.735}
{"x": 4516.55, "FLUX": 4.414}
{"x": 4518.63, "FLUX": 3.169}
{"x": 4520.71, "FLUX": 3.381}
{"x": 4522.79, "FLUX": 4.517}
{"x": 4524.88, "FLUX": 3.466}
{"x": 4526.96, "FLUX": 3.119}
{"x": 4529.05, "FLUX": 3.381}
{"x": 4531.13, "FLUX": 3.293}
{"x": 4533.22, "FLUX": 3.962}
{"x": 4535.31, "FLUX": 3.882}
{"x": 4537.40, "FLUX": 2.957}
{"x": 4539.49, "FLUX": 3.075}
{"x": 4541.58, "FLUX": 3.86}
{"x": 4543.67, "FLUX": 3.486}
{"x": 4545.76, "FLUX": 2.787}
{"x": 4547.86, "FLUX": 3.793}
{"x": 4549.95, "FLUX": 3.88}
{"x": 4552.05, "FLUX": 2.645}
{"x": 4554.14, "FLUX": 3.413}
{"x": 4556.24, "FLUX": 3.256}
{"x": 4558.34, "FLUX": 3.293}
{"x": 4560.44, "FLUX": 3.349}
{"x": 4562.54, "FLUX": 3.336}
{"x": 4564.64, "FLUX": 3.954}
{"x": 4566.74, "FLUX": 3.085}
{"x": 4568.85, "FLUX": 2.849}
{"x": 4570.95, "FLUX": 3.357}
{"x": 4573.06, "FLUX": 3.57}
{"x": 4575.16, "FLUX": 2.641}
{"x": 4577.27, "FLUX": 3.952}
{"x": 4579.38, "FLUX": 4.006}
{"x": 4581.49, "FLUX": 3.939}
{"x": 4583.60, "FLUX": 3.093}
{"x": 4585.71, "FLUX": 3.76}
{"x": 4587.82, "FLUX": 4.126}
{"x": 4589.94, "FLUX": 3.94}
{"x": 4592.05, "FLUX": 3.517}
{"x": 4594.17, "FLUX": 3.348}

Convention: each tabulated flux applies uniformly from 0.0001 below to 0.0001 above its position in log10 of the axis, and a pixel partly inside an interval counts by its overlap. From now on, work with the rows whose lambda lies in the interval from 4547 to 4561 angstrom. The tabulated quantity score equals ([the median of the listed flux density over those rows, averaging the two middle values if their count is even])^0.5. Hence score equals 1.83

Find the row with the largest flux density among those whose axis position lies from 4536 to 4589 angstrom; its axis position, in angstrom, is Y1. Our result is 4587.82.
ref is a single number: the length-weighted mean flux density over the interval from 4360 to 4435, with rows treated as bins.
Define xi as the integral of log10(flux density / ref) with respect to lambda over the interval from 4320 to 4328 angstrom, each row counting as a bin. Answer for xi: -0.58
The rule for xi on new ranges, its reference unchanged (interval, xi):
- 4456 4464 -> -0.16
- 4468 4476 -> 0.33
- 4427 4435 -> 0.31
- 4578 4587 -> 0.35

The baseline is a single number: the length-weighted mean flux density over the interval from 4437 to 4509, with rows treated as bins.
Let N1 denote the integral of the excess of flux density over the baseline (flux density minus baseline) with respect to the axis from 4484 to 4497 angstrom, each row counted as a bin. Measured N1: -1.3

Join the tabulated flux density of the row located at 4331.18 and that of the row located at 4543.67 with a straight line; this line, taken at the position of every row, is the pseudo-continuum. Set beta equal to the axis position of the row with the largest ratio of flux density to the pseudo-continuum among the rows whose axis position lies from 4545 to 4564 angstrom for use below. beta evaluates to 4549.95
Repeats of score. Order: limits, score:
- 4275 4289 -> 1.77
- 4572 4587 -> 1.94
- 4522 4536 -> 1.86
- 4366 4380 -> 1.83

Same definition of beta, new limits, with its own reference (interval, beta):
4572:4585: 4579.38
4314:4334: 4329.19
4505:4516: 4510.31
